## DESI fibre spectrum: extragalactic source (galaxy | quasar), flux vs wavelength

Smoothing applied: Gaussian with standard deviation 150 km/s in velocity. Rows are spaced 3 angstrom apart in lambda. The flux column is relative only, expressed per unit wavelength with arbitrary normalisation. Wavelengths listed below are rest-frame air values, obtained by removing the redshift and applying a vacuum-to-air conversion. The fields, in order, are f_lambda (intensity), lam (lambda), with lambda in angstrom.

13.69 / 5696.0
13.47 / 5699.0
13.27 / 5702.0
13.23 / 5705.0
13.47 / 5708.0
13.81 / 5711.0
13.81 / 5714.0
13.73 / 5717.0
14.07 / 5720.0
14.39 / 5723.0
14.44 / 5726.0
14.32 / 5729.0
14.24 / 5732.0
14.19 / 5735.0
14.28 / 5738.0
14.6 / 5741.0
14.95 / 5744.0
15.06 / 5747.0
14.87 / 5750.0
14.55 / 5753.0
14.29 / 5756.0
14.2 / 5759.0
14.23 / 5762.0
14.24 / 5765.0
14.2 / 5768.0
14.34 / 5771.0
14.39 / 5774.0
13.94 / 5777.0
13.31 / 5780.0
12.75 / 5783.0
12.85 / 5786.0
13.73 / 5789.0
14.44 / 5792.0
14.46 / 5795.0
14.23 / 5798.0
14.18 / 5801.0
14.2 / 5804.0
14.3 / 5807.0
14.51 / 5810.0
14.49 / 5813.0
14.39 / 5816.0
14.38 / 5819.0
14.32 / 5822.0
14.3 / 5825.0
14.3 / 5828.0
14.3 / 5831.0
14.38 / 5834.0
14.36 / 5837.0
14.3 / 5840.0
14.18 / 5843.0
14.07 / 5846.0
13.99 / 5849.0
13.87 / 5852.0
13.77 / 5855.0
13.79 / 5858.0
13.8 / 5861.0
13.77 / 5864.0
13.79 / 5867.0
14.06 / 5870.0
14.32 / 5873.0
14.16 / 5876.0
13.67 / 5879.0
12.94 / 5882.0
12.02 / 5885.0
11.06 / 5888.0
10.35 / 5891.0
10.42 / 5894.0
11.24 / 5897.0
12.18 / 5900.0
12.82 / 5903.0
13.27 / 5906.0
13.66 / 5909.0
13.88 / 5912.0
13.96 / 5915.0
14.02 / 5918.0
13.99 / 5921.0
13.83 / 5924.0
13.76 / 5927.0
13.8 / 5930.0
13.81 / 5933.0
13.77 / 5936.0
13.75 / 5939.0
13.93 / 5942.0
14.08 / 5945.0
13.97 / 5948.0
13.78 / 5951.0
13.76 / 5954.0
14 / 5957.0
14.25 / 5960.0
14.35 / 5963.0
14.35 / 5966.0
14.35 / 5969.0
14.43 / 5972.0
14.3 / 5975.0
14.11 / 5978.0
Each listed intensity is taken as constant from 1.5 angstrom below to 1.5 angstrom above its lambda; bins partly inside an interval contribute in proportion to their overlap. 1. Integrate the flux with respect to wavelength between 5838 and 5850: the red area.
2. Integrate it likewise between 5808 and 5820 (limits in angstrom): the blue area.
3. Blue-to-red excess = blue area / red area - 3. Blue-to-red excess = -1.98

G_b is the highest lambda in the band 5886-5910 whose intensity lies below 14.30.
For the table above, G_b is 5909.0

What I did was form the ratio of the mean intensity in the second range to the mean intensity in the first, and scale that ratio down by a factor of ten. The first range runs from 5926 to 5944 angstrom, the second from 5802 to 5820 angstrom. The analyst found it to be 0.104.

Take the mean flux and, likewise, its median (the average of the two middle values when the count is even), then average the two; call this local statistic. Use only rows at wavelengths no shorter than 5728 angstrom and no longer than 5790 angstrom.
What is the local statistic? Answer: 14.2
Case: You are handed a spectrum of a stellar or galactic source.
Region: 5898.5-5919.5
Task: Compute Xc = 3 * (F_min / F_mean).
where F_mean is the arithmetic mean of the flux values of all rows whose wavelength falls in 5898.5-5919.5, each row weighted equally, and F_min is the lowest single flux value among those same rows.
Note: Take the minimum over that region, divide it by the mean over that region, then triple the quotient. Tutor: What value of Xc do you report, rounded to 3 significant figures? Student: 2.73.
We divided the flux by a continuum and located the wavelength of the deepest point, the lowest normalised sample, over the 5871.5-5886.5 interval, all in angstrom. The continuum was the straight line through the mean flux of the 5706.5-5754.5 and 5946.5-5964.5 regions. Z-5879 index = 5885.0 angstrom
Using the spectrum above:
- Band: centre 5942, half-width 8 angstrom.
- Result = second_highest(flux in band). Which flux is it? 13.97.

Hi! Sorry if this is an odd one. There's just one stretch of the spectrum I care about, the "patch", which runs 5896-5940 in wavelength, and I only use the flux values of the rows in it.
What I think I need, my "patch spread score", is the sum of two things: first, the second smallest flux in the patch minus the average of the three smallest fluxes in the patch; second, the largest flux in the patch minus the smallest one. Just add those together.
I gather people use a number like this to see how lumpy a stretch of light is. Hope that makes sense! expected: 2.9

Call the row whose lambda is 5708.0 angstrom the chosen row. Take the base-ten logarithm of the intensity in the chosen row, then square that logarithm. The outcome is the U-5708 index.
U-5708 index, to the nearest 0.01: 1.28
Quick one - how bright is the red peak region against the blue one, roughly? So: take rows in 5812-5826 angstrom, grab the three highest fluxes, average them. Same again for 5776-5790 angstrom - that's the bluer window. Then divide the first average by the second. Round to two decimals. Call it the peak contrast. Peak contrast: 1.06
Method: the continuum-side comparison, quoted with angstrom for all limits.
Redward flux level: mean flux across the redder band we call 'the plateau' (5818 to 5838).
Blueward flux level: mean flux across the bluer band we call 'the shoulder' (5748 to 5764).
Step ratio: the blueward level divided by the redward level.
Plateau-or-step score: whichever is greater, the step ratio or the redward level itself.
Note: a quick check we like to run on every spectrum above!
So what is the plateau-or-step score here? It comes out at 14.3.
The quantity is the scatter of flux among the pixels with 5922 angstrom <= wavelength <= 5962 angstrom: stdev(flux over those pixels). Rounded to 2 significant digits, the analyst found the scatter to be 0.15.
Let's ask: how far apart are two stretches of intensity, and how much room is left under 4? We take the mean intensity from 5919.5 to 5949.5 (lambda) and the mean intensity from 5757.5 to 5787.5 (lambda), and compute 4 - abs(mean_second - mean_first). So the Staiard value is 3.98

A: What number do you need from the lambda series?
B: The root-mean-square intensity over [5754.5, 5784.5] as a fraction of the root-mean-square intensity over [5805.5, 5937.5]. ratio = 1.026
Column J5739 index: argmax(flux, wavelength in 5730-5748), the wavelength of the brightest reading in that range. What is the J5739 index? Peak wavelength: 5747.0 angstrom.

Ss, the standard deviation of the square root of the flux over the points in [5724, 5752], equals 0.04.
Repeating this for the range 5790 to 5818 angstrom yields 0.02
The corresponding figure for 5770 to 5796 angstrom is 0.09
